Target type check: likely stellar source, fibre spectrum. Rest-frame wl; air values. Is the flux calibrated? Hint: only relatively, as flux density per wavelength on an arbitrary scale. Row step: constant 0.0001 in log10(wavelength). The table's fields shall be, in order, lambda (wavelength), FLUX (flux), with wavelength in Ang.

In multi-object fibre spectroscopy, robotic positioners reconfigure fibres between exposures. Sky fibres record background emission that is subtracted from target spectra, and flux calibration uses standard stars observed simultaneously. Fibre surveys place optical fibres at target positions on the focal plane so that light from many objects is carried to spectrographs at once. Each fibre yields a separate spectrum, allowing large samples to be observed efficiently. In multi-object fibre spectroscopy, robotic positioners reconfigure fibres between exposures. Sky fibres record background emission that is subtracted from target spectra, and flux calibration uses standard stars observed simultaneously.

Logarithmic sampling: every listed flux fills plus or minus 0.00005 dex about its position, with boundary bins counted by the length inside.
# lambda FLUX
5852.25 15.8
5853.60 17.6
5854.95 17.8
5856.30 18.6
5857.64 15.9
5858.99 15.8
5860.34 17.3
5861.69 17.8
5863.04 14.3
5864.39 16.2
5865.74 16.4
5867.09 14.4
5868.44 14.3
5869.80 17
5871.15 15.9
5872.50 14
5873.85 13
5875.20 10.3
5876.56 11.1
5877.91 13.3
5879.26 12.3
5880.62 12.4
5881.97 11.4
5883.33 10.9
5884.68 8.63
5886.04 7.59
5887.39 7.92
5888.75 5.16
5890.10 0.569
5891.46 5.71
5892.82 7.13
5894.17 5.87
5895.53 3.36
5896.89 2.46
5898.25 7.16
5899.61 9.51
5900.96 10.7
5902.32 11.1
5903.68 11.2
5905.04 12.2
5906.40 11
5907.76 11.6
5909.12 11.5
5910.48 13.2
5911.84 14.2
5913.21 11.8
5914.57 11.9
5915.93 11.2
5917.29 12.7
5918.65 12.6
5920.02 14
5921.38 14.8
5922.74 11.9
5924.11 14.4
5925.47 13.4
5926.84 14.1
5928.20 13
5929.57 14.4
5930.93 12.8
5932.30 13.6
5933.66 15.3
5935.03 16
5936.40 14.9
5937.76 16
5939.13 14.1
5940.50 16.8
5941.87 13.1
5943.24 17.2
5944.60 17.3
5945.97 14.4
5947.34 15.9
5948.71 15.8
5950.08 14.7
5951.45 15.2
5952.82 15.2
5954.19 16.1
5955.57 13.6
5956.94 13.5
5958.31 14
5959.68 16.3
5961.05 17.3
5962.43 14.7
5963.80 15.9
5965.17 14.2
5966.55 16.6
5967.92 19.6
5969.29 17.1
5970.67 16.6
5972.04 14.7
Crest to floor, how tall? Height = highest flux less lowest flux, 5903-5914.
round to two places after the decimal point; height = 3.20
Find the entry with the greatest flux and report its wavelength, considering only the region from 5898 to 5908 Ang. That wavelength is 5905.04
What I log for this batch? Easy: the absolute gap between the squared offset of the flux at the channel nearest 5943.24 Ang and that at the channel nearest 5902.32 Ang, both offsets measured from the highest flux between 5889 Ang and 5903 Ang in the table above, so 37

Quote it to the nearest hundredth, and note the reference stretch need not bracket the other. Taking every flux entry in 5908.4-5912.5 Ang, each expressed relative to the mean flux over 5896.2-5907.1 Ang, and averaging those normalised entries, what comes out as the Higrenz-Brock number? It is 1.38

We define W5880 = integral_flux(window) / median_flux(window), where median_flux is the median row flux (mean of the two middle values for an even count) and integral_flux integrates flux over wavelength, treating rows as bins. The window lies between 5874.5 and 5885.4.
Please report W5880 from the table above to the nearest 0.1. 10.9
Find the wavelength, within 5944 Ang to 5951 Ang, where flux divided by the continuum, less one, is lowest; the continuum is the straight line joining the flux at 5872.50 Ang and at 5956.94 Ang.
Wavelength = 5945.97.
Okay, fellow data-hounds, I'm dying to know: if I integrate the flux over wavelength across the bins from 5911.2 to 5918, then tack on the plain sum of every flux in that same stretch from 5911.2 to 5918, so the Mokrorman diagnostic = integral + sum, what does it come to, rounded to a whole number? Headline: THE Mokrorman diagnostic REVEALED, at 146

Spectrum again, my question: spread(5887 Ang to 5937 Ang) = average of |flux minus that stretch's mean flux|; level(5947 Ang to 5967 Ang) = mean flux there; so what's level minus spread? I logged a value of 12.3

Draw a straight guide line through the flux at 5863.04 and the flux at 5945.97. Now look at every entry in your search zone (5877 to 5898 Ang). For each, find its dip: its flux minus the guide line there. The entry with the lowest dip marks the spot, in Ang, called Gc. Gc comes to 5890.10 Ang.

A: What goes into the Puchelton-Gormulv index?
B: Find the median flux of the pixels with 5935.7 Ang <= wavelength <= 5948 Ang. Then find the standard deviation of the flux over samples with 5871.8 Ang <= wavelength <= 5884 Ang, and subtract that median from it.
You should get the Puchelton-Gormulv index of -14.7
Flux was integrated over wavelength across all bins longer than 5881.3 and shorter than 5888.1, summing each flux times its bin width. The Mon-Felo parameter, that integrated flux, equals 63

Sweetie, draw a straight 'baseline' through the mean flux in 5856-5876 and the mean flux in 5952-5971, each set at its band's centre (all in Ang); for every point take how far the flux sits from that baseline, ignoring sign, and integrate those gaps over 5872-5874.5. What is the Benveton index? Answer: 5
